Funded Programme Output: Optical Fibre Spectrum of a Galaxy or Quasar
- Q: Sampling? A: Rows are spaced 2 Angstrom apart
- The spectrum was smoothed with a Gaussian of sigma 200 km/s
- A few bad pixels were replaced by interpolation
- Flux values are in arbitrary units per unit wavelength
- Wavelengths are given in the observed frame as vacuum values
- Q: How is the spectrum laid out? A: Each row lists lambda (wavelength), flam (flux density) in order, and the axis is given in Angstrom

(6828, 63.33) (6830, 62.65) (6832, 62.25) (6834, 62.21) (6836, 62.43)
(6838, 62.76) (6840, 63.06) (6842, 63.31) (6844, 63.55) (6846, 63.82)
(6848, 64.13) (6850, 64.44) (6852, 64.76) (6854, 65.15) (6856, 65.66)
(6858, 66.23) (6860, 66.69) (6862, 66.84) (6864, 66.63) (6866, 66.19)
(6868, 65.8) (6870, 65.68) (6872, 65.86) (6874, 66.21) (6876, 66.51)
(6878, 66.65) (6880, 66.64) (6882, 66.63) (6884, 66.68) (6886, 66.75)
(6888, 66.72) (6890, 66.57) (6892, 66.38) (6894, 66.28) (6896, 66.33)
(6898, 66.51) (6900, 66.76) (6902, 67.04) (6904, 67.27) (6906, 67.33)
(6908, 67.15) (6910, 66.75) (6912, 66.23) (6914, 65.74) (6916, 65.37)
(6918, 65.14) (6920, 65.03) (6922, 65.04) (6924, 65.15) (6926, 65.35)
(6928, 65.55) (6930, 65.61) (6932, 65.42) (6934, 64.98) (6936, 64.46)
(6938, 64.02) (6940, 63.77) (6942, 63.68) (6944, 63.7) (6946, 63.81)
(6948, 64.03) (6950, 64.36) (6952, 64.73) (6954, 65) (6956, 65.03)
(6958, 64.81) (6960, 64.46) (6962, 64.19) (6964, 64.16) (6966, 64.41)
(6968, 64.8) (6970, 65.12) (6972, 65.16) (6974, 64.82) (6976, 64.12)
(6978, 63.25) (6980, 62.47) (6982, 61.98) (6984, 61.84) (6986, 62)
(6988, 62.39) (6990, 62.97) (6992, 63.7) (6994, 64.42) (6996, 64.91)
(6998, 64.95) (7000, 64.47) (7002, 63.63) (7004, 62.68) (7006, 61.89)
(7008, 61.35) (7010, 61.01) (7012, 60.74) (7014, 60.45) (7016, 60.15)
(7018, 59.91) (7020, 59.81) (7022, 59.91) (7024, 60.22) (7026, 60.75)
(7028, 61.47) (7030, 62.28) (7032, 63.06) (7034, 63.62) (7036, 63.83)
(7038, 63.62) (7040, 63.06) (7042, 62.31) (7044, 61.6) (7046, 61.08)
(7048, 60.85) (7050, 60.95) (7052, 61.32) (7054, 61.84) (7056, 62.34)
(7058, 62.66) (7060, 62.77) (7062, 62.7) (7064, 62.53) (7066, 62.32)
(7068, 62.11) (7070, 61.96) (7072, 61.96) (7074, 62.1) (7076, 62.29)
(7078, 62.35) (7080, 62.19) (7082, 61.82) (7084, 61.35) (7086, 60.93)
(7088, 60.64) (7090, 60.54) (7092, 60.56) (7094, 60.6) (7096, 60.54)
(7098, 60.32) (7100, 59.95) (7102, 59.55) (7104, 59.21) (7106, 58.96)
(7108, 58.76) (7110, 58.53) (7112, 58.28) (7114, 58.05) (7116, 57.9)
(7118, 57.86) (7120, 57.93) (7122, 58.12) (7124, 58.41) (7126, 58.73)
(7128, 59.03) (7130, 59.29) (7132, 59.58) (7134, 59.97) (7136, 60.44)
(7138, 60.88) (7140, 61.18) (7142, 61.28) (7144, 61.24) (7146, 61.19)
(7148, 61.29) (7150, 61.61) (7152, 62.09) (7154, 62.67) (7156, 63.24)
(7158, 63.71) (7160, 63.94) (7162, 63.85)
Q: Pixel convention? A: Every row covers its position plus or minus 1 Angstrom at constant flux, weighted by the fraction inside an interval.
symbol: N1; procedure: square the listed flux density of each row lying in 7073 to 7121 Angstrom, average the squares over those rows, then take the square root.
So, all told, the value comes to 60.1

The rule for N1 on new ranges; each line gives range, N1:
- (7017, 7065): 61.9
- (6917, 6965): 64.6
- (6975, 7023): 62.3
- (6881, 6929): 66.2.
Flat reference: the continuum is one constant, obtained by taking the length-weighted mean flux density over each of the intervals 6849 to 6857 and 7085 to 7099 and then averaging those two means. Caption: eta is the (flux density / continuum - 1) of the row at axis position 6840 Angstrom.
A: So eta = 0.004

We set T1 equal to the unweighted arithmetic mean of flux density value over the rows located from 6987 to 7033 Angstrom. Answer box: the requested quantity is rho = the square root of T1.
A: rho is 7.88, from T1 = 62.0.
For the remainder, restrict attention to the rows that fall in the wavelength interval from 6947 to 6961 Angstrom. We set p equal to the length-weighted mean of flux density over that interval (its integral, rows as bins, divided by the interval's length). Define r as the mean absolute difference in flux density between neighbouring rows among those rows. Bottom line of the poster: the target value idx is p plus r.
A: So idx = 65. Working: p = 65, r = 0.26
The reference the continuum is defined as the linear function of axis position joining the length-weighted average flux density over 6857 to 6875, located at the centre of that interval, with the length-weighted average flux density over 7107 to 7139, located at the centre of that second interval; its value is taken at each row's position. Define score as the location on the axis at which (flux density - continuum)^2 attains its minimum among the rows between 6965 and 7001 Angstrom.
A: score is 6978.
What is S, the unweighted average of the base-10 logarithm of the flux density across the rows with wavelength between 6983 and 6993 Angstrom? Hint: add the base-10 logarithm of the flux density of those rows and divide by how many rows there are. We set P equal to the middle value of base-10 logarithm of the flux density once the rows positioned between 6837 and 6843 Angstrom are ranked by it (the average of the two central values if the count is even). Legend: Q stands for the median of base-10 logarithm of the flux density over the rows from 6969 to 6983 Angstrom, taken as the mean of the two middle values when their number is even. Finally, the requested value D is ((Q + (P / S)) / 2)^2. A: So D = 1.97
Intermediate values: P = 1.80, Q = 1.81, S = 1.80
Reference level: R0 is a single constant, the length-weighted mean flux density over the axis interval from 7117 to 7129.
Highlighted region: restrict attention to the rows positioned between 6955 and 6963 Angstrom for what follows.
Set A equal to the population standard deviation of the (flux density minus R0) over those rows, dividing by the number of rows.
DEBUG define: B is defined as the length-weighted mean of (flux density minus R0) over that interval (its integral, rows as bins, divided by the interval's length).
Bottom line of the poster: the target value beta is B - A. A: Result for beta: 6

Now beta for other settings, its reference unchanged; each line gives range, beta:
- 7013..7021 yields 1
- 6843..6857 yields 5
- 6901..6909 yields 9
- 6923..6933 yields 7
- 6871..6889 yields 8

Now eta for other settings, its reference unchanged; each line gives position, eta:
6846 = 0.016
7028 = -0.021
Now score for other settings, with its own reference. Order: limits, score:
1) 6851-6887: 6866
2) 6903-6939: 6938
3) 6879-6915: 6880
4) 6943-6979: 6946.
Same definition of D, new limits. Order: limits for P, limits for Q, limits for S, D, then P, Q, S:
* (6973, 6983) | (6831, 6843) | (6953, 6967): 1.95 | 1.80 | 1.80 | 1.81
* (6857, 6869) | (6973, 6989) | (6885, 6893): 1.95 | 1.82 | 1.80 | 1.82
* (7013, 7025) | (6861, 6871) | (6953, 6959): 1.96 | 1.78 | 1.82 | 1.81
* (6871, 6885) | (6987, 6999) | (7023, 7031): 2.00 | 1.82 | 1.81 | 1.79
